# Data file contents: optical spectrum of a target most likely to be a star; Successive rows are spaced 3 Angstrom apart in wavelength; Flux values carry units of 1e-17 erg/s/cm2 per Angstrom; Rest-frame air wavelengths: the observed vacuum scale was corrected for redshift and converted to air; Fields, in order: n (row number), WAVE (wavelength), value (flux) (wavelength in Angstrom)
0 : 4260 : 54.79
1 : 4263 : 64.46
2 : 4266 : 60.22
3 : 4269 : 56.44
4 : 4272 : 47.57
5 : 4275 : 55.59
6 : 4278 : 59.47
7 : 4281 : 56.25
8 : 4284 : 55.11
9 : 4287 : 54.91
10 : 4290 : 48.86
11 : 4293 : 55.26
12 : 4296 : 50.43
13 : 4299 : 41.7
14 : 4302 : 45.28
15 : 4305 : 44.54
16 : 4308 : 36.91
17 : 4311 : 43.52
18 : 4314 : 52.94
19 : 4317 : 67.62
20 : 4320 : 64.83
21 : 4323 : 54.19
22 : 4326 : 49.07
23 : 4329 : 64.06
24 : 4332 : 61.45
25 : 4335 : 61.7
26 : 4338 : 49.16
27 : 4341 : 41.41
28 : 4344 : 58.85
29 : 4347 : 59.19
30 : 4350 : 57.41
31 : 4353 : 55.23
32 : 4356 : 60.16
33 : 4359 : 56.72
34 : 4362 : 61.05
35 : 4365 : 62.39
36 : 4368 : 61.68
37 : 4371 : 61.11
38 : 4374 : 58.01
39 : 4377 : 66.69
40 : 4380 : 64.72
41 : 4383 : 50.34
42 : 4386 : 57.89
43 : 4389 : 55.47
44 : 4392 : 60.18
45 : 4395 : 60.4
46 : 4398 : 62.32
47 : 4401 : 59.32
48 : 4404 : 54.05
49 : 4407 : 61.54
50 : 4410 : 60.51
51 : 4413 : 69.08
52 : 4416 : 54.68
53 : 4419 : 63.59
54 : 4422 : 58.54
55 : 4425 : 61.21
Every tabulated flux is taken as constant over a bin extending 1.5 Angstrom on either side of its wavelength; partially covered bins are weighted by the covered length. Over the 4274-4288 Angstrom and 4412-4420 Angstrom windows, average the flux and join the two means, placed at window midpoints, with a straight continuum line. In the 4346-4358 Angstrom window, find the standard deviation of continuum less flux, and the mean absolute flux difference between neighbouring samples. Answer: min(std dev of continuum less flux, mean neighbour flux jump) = 2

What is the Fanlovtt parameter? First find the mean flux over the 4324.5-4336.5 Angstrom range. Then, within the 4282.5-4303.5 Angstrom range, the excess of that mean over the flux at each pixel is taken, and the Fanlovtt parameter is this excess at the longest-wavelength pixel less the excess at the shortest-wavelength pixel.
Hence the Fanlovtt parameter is 10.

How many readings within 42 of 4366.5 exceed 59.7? 14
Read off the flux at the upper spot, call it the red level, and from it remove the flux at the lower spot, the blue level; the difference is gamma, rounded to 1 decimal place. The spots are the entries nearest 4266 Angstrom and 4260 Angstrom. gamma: 5.4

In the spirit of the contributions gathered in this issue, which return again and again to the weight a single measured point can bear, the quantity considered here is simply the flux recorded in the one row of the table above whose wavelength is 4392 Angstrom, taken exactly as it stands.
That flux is 60.18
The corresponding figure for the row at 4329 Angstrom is 64.06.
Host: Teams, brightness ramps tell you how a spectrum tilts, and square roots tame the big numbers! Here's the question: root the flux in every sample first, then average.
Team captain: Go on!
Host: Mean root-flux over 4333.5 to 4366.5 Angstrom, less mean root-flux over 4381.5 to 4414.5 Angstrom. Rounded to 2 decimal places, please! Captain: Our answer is -0.17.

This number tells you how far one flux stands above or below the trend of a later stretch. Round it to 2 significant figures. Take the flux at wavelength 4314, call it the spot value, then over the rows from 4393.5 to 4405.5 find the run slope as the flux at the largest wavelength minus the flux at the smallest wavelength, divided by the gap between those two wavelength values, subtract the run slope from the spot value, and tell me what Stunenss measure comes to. 54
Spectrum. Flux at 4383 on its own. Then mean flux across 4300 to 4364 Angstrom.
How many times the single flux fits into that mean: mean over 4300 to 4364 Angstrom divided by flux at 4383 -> 1.08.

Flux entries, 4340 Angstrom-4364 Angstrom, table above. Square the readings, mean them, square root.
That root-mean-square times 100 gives 5656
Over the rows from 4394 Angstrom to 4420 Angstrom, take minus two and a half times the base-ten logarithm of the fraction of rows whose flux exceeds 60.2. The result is 0.44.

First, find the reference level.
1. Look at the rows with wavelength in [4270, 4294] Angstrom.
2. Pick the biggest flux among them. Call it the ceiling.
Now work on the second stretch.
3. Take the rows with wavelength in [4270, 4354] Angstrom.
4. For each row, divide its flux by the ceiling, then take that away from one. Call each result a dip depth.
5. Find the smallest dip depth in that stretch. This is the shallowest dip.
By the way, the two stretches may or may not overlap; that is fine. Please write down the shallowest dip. -0.14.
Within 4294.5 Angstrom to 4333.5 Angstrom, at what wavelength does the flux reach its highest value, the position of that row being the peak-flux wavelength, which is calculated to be 4317 Angstrom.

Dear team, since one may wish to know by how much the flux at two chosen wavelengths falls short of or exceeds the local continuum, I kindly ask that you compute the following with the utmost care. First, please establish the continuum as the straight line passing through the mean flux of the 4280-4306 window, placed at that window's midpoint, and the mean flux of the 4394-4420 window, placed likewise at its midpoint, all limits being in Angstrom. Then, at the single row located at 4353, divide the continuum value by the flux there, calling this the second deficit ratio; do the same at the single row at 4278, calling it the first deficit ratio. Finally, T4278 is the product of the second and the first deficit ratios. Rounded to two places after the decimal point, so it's 0.83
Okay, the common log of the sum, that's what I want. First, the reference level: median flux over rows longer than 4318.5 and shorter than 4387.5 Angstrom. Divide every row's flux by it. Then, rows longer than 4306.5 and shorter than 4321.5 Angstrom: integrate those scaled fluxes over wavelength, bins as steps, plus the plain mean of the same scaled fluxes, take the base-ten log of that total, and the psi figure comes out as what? 1.16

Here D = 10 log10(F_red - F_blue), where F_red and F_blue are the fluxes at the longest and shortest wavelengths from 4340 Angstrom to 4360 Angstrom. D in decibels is 12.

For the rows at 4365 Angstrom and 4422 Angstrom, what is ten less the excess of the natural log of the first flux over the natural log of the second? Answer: 9.9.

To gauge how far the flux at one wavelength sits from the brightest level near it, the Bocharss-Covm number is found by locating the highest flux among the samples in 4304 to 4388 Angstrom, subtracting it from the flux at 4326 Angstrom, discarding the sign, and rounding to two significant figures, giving 19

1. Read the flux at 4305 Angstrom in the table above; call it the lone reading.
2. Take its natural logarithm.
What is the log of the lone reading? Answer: 3.80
